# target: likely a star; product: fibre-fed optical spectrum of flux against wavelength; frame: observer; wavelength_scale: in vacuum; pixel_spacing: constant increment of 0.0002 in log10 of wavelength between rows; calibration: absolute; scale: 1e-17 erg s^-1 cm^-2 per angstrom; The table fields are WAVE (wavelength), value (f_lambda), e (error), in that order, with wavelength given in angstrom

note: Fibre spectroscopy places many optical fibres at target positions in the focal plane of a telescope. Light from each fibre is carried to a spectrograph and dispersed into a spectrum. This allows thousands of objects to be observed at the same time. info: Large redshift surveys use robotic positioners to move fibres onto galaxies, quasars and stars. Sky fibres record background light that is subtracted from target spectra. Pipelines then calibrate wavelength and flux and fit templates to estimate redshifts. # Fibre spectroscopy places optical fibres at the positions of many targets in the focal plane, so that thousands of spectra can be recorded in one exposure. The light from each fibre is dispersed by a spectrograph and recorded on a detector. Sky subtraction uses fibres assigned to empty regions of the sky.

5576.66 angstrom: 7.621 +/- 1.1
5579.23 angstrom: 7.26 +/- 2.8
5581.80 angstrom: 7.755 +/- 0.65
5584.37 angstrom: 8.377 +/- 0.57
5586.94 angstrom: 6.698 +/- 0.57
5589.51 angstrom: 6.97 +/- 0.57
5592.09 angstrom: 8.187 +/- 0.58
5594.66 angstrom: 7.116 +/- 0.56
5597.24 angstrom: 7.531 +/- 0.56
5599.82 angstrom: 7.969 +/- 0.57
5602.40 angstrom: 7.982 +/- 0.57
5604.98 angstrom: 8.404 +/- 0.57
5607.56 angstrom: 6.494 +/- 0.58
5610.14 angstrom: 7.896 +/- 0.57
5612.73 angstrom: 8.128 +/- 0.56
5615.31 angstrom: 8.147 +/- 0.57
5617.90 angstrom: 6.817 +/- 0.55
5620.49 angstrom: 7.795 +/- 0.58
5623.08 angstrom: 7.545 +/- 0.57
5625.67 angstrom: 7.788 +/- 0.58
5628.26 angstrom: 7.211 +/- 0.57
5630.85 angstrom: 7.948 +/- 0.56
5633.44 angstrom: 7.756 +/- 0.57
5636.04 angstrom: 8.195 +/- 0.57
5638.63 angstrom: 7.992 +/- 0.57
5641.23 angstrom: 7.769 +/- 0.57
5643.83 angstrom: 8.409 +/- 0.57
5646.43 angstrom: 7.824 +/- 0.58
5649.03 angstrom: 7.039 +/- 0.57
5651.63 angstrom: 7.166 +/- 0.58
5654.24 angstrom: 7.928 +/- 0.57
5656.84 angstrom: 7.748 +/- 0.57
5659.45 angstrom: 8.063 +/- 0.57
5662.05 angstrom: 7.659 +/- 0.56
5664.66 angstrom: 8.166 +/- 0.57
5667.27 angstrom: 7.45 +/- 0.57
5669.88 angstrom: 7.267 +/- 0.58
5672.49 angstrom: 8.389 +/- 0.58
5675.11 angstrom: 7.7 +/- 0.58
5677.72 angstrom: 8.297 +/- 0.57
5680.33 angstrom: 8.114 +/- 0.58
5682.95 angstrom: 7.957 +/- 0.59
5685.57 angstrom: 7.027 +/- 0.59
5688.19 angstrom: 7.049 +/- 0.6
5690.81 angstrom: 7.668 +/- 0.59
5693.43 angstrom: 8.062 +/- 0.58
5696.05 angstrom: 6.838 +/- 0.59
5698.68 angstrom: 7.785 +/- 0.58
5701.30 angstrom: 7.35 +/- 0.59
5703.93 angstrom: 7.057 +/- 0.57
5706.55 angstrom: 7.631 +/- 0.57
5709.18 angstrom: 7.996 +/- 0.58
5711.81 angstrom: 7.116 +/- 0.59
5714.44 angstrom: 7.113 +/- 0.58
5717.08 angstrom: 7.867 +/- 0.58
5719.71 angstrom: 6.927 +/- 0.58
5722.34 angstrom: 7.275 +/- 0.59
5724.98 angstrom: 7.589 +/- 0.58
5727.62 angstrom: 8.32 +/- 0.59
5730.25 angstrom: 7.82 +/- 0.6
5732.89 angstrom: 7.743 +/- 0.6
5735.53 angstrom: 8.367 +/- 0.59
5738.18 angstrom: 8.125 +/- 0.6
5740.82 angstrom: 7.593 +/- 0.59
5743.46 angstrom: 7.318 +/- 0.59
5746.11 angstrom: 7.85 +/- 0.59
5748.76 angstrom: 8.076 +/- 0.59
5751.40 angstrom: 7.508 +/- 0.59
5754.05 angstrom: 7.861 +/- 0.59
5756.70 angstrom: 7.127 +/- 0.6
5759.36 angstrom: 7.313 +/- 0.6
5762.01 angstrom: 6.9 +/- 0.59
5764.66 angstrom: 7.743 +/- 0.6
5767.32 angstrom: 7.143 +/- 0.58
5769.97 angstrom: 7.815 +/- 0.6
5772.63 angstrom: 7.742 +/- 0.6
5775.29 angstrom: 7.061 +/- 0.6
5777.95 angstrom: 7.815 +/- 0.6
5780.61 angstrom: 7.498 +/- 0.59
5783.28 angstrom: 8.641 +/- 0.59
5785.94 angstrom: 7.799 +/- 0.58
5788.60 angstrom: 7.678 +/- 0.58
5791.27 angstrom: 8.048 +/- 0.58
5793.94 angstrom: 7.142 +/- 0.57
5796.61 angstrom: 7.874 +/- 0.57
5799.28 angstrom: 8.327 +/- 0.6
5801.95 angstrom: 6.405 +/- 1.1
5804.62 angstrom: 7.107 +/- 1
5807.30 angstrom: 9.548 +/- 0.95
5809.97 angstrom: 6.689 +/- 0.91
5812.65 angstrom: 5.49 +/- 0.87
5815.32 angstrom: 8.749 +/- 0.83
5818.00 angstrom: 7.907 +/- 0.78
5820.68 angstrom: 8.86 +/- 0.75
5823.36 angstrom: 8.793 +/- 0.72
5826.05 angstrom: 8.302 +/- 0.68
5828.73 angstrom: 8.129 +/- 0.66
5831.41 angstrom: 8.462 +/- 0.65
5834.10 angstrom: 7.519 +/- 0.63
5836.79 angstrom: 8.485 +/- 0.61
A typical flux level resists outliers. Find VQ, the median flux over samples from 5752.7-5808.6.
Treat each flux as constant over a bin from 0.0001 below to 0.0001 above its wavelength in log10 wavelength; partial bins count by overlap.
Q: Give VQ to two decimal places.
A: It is 7.74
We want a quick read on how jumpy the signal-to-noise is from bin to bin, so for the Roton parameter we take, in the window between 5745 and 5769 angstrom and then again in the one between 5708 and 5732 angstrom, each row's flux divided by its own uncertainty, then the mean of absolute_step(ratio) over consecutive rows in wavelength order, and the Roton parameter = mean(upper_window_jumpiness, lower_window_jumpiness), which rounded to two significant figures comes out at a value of 0.88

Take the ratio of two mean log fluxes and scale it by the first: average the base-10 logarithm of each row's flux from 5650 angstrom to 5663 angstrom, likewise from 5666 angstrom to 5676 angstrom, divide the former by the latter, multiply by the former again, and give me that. 0.89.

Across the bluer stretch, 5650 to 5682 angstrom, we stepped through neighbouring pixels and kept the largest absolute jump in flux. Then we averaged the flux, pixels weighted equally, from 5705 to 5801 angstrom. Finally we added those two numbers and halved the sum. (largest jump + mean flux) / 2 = 4.39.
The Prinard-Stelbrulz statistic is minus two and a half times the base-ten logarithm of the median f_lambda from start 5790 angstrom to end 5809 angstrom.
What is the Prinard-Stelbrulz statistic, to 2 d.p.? -2.24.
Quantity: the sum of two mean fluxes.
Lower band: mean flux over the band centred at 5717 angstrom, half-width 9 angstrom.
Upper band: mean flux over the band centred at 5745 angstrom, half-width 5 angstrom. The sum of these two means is 15.1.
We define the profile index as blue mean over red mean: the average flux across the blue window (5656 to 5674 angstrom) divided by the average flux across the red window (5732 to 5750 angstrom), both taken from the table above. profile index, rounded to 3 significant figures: 0.994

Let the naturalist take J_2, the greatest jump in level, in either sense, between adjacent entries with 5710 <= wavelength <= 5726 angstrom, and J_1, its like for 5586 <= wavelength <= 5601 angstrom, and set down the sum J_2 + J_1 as 2.2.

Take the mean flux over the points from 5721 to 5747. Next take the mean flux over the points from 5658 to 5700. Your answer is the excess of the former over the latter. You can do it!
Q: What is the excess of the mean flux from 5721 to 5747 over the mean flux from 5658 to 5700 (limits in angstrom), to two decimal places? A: 0.08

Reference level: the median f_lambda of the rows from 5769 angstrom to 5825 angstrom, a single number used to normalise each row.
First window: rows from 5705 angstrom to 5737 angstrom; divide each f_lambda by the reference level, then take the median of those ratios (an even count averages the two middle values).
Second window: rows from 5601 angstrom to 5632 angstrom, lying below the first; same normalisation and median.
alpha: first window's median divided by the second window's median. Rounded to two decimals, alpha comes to 0.98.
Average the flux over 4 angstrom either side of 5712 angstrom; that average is 7.41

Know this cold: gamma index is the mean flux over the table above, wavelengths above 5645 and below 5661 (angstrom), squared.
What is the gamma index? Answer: 58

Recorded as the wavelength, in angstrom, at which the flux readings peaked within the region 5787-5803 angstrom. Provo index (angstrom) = 5799.28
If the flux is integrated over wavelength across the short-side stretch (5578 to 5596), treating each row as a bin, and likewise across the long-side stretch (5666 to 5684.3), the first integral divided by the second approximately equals 0.934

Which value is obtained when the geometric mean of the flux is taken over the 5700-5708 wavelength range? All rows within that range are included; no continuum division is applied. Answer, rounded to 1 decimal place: 7.3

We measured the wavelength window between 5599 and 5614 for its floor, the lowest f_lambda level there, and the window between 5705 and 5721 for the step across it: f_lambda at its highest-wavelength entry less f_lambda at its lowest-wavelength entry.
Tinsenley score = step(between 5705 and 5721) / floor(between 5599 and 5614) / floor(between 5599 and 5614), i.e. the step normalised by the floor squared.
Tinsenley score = -0.017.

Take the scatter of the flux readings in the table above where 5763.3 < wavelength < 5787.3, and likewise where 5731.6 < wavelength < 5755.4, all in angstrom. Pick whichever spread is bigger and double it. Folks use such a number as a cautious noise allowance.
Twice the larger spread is 0.9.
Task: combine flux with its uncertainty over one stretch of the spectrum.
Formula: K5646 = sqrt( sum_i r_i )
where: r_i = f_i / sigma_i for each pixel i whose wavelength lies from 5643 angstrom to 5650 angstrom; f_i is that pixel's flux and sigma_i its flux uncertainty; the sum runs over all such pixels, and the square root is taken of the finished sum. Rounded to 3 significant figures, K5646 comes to 6.37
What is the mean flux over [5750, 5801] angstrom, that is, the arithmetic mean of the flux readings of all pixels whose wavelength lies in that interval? 7.63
